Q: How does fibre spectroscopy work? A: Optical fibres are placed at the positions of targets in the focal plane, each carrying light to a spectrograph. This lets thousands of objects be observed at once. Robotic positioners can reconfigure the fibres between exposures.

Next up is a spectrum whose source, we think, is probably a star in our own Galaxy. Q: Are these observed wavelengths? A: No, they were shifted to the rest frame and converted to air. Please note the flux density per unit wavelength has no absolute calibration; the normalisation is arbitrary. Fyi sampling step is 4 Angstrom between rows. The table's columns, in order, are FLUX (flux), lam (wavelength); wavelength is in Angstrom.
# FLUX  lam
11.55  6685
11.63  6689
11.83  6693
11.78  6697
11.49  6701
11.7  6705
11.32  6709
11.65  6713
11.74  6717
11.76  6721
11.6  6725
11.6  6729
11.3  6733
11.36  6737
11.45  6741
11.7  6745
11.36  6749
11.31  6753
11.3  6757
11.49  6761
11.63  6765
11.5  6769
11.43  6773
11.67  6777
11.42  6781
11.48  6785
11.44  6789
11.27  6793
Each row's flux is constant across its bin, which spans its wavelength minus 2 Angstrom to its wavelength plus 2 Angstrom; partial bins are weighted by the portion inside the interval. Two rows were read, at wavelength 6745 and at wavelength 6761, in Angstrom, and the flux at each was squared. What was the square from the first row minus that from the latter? 5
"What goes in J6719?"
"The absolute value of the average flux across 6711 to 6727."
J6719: 11.69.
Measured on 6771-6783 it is 11.51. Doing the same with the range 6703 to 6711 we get 11.51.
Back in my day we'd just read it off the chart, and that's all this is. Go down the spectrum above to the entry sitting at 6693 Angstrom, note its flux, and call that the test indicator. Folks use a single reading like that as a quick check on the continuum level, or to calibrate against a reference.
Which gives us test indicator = 11.83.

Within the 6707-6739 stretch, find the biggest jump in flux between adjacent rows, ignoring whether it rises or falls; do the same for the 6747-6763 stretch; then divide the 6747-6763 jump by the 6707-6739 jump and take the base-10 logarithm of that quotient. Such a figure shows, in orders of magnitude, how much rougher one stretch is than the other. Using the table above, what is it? -0.24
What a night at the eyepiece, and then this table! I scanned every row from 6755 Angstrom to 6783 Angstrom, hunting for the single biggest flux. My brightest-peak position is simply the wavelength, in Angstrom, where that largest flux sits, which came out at 6777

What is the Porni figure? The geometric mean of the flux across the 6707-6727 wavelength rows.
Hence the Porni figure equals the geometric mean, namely 11.6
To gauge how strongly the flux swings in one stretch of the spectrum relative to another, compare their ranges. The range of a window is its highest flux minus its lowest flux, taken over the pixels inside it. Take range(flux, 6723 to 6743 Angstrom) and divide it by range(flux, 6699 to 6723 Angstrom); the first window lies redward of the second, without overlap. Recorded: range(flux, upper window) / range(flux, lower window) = 0.68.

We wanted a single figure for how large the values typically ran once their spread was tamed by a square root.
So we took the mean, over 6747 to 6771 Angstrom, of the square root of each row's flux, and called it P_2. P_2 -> 3.38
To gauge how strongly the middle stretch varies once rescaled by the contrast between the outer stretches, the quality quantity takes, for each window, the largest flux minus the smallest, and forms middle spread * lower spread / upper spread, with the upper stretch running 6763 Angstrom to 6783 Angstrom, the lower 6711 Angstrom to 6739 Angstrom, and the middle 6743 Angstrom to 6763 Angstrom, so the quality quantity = 0.74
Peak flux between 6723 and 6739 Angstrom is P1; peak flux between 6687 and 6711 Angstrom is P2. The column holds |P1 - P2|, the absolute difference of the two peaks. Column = 0.23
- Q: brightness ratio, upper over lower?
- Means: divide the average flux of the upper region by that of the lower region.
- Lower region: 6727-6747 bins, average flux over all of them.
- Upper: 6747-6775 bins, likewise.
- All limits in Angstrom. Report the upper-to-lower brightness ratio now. 1.00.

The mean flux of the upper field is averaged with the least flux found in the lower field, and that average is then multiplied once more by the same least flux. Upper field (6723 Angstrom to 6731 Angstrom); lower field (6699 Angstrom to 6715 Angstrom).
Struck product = 130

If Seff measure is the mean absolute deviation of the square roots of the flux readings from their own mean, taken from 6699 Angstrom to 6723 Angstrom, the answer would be 0.020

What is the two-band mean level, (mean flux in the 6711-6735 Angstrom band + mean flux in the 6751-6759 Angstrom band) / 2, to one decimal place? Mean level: 11.5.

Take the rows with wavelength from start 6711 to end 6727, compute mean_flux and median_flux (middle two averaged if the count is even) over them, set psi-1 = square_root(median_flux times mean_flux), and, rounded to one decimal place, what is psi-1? 11.7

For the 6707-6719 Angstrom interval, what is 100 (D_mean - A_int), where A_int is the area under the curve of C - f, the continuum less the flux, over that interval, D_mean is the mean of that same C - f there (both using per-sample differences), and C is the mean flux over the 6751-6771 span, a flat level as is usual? 136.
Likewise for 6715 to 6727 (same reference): 279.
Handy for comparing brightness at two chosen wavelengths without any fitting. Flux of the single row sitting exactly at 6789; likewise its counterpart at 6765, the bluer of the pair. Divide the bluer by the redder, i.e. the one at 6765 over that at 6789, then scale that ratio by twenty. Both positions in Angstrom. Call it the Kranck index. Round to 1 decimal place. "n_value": 20.3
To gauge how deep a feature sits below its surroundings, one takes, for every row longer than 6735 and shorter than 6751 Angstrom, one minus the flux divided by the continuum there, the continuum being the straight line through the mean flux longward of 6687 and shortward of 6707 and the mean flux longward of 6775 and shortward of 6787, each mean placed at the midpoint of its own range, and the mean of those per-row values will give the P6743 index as 0.011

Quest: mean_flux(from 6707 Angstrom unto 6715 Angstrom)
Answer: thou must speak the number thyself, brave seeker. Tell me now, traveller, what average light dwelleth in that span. 11.5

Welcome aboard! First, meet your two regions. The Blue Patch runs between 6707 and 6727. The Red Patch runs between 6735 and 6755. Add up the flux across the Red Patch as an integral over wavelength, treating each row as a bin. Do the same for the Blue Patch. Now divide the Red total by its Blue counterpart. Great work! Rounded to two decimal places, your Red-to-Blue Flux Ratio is 0.98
